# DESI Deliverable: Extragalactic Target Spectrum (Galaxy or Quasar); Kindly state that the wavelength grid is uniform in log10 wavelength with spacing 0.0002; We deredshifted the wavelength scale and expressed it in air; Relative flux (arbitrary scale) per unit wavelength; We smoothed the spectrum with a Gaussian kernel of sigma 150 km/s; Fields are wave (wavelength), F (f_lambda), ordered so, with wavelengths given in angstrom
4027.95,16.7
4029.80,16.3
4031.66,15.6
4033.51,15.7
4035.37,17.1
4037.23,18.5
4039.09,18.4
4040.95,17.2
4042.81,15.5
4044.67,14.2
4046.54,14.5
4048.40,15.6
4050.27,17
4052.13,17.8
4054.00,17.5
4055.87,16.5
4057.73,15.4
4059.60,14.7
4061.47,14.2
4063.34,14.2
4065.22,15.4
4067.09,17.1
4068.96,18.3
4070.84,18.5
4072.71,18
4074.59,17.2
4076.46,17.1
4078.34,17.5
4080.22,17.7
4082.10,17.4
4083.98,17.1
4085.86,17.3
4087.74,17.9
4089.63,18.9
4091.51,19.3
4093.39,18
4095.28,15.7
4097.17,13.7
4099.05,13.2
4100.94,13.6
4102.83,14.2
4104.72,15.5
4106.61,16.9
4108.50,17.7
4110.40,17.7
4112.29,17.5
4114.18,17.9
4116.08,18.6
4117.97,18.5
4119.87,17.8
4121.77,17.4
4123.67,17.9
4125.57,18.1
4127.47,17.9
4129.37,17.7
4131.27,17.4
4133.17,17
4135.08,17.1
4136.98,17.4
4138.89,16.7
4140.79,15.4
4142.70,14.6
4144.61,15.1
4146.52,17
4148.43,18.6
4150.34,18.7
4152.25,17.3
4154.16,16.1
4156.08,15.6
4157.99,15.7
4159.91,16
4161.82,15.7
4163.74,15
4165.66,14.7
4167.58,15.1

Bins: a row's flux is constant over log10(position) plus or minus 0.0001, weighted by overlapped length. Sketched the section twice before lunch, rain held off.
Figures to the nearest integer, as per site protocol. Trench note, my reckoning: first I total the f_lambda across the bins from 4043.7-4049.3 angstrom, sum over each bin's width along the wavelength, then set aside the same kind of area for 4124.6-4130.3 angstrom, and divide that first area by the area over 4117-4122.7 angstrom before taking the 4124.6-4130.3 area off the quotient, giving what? -101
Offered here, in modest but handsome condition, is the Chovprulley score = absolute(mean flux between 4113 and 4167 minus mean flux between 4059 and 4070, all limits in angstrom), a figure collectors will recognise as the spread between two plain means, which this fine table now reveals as 1.2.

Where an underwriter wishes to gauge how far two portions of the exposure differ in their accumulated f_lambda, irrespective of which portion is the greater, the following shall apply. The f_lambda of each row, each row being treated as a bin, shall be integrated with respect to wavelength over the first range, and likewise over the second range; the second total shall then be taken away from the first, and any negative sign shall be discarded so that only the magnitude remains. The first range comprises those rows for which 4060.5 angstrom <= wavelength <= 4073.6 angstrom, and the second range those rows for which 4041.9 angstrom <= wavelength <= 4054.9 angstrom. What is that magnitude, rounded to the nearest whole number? 8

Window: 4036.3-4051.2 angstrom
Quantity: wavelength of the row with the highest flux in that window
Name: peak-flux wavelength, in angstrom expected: 4037.23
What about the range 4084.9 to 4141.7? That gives 4091.51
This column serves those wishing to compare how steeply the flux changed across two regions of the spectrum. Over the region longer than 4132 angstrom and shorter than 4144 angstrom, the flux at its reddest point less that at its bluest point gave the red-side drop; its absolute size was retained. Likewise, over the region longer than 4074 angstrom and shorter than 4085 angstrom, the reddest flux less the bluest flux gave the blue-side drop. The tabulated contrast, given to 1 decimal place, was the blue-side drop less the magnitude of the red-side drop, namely -2.5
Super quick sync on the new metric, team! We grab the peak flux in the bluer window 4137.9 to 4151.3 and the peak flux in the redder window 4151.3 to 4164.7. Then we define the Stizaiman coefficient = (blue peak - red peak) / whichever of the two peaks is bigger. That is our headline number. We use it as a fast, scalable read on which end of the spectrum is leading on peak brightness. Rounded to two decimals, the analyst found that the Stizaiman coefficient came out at 0.07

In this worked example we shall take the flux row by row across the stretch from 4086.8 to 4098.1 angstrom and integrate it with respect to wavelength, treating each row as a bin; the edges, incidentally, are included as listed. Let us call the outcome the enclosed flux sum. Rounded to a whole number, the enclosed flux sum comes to 195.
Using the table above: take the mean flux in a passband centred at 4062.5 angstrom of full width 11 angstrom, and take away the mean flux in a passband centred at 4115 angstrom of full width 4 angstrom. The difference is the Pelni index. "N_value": -3.1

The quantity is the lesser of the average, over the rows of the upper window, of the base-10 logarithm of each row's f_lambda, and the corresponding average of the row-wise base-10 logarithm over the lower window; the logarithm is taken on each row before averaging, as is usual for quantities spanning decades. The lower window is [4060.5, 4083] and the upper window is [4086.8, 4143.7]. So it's 1.23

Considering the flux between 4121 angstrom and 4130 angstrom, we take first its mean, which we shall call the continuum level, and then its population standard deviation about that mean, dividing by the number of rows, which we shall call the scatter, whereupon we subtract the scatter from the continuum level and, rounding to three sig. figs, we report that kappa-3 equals 17.6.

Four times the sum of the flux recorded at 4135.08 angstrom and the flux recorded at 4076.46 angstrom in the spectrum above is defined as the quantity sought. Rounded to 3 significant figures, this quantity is 137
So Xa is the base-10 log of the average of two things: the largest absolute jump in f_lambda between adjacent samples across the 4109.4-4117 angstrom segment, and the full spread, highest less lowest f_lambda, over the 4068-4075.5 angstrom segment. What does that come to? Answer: 0.00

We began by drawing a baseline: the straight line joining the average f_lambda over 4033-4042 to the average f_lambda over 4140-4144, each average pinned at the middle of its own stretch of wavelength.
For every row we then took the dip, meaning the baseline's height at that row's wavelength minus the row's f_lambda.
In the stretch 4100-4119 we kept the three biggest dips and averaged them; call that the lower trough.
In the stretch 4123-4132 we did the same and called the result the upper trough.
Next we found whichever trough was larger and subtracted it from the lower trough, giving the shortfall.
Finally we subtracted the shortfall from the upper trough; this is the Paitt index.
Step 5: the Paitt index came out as -2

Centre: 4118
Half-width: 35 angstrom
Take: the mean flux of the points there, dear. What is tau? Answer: 17.0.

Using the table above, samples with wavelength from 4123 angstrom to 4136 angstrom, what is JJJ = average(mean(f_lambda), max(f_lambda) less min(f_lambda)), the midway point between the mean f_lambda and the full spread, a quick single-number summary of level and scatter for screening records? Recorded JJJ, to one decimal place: 9.3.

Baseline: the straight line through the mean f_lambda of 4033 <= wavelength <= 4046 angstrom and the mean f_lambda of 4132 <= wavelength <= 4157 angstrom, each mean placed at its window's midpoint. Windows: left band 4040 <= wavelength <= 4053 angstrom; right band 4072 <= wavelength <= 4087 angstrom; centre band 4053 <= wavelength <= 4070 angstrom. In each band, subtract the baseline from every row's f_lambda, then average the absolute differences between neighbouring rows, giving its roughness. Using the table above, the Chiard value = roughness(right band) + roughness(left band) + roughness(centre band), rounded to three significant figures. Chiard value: 2.35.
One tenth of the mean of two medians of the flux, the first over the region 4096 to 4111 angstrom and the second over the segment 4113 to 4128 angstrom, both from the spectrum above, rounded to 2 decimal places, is 1.64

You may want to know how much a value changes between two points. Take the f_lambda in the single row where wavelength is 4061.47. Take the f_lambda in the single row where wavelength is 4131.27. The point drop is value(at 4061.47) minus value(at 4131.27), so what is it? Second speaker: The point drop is -3.2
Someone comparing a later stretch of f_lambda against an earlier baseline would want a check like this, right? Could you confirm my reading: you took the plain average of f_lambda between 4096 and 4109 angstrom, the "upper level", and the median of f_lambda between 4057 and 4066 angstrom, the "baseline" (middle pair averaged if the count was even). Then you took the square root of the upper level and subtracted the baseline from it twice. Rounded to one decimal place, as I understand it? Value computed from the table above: -25.5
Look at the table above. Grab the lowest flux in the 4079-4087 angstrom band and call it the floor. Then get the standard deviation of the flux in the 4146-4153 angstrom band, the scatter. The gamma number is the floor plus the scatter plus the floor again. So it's 35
